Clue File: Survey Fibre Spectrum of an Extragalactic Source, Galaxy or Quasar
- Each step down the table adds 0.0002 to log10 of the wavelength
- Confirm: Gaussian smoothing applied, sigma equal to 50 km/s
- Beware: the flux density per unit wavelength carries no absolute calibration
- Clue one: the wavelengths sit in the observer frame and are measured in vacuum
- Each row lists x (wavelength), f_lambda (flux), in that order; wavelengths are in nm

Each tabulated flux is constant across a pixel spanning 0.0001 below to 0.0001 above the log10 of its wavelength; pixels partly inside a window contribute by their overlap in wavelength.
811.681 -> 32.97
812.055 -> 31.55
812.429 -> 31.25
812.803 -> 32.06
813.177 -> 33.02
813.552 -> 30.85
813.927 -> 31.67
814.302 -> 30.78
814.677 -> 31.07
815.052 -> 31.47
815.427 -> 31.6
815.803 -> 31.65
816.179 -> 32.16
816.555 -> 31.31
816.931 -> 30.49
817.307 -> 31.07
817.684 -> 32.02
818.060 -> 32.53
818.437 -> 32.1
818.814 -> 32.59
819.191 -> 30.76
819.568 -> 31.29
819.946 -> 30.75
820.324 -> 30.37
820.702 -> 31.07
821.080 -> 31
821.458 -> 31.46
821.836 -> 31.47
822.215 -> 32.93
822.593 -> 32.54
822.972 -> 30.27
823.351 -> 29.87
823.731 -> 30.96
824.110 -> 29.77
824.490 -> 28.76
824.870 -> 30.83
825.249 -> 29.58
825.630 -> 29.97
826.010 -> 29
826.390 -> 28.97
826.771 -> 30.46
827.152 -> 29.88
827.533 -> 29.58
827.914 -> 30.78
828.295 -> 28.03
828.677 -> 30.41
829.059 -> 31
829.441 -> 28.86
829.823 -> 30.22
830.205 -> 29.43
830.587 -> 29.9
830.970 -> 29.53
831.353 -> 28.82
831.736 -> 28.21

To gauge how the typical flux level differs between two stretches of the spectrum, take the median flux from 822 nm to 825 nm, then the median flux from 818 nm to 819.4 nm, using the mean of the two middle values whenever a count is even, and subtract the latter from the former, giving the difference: -1.8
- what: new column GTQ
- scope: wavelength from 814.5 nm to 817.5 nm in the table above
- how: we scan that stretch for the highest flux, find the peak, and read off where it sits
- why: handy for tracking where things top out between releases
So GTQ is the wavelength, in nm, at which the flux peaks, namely 816.179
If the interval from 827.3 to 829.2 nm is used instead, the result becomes 829.059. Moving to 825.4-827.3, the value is 826.771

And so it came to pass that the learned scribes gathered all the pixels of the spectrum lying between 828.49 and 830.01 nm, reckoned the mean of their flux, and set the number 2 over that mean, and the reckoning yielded 0.0664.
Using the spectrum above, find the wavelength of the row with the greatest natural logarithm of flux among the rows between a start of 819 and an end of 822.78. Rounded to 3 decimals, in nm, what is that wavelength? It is 822.215 nm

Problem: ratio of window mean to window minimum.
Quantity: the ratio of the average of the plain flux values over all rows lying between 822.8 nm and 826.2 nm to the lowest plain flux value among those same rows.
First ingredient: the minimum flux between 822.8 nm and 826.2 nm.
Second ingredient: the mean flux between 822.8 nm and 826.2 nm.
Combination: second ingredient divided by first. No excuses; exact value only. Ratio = 1.039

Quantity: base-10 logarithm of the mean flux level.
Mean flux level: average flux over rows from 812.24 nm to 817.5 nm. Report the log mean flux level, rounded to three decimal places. 1.498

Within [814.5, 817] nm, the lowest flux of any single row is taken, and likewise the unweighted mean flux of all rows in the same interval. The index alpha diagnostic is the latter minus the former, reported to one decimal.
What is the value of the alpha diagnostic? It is 0.9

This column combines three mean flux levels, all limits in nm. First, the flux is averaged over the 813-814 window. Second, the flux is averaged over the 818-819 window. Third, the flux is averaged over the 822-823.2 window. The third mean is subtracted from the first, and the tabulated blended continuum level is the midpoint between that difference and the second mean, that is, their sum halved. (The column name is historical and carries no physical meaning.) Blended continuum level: 16.2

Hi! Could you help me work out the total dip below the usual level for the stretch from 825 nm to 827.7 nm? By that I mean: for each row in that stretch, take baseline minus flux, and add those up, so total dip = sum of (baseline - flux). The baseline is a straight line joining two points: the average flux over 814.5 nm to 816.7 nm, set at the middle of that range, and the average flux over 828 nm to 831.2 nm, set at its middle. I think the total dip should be 3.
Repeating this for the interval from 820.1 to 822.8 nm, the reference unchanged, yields -5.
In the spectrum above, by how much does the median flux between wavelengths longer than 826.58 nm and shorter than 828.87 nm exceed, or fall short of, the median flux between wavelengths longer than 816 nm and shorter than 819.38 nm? -1.9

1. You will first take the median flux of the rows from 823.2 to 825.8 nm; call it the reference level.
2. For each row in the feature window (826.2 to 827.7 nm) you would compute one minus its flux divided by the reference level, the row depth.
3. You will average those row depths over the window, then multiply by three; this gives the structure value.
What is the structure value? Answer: 0.015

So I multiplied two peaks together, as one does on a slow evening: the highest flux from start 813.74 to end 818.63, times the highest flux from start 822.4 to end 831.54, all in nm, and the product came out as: 1059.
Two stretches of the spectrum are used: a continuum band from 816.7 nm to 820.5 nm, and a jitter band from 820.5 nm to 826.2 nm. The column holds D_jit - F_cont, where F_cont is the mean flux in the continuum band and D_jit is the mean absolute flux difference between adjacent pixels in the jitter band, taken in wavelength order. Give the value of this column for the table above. -30.5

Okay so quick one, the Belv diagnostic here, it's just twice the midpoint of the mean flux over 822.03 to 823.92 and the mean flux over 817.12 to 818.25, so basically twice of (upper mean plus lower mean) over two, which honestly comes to 63.2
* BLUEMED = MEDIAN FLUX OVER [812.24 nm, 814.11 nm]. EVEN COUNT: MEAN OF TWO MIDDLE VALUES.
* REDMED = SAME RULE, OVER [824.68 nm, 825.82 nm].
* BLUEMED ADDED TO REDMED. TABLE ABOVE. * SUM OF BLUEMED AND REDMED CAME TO 61.6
